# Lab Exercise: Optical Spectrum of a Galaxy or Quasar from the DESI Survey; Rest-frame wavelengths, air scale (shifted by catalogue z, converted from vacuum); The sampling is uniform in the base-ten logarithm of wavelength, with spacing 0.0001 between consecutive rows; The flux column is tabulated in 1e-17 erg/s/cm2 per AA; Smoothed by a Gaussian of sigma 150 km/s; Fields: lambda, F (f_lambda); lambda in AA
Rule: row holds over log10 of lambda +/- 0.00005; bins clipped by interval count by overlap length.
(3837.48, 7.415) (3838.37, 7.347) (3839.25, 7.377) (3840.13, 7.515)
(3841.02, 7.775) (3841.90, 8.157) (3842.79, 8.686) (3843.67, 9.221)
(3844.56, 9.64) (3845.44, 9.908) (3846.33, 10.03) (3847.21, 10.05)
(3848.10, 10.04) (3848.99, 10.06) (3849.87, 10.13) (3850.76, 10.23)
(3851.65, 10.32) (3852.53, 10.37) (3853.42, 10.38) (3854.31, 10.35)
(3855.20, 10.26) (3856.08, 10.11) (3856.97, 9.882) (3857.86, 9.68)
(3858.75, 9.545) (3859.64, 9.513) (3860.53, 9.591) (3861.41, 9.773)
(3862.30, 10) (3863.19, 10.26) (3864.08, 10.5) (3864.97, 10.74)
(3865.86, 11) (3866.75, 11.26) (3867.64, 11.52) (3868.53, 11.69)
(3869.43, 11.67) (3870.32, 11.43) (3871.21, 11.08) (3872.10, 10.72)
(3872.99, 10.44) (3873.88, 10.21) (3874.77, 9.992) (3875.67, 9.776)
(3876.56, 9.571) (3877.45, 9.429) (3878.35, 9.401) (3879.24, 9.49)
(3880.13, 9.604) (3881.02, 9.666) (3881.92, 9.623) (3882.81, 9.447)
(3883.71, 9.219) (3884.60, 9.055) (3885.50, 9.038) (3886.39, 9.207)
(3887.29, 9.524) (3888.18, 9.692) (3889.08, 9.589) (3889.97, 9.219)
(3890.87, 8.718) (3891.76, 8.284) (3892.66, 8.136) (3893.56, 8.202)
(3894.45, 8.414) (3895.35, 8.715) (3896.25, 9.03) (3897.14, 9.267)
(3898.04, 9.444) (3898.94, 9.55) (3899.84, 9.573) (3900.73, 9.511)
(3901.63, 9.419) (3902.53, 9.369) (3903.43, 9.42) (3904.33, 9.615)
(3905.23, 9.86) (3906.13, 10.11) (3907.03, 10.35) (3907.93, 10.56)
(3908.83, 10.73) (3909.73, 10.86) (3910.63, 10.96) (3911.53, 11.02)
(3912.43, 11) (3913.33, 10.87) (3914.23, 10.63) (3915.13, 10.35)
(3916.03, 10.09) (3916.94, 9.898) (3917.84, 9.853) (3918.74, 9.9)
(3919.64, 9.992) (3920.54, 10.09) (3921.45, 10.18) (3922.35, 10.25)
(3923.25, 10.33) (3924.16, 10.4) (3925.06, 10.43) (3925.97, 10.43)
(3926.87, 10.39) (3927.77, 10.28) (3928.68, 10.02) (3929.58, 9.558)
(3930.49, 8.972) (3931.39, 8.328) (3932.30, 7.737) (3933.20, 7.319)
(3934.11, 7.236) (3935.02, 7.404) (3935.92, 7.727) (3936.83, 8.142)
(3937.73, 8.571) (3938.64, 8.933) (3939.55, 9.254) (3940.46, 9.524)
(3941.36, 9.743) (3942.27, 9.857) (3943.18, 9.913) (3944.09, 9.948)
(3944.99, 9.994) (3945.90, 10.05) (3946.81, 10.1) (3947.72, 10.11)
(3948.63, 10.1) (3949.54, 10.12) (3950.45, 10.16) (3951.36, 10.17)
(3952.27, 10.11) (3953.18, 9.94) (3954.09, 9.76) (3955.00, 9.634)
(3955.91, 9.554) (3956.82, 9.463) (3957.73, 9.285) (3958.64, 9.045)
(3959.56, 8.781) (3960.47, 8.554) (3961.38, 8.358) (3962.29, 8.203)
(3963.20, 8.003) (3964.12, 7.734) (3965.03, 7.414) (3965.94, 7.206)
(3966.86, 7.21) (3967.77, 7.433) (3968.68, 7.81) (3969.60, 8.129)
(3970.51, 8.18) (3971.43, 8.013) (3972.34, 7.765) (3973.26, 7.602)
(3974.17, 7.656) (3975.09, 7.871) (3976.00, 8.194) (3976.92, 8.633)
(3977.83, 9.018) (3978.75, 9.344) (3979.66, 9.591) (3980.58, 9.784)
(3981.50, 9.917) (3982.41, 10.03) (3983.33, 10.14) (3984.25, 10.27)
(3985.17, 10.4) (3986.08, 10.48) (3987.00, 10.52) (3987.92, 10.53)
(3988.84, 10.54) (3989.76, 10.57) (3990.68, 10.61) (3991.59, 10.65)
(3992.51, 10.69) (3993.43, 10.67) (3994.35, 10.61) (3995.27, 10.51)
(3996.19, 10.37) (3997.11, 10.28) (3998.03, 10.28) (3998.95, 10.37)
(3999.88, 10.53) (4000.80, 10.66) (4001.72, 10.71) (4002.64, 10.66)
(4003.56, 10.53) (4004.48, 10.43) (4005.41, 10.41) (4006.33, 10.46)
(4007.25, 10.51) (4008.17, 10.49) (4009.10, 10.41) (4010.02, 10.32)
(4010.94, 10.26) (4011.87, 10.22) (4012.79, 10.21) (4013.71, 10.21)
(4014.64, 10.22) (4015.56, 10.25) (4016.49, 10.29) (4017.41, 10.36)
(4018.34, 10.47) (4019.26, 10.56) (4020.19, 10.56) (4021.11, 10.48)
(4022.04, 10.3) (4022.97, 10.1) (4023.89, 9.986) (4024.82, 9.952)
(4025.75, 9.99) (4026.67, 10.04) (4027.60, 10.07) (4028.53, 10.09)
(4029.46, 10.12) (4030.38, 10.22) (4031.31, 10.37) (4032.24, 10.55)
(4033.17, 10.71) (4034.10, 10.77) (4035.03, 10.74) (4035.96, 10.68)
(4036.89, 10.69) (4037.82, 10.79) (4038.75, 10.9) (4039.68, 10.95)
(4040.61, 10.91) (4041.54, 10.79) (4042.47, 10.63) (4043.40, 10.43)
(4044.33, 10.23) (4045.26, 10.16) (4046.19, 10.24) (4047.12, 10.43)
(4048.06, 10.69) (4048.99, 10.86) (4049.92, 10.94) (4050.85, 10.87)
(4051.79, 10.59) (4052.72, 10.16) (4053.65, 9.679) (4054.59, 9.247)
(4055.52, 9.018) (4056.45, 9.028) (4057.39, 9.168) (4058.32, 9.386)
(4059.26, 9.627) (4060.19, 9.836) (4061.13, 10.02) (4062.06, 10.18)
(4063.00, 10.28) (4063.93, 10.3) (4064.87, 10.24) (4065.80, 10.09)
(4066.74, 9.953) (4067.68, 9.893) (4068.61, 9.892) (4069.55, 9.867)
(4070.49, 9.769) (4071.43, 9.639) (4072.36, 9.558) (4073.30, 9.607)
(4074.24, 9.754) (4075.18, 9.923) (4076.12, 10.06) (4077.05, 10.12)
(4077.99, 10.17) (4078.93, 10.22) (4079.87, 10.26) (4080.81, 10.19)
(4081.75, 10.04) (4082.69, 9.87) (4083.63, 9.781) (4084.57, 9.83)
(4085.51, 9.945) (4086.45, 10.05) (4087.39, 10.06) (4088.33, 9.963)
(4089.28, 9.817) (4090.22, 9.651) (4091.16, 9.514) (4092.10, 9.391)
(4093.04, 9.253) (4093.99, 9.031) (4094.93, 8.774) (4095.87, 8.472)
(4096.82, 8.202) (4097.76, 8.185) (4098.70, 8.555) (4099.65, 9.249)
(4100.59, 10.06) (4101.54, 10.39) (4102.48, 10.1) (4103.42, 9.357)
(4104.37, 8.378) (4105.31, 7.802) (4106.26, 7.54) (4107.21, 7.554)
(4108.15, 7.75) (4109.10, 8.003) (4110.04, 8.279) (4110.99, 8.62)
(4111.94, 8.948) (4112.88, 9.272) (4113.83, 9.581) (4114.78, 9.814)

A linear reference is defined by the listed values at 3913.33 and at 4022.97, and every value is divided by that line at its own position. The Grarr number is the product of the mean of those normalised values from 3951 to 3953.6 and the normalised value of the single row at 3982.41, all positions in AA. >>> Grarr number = 0.92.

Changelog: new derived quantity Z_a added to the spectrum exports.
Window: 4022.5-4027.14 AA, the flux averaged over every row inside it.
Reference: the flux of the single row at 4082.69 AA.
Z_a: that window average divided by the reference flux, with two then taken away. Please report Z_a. -0.99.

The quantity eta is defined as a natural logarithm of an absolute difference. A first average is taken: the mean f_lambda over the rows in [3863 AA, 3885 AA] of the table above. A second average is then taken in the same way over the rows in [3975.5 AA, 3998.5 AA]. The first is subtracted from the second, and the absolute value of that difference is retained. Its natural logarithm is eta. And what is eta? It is -1.8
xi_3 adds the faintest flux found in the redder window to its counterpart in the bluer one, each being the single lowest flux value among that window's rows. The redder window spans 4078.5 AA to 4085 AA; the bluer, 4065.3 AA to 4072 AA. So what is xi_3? 19.4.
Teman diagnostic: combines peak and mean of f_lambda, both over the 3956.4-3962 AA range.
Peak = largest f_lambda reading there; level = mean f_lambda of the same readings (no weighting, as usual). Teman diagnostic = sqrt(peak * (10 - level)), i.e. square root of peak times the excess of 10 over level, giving 3.2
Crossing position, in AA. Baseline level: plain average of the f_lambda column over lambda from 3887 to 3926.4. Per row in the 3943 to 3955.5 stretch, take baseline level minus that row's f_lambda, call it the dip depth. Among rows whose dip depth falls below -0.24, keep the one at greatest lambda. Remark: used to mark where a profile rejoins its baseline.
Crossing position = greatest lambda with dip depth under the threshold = 3952.27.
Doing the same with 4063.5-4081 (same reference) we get 4080.81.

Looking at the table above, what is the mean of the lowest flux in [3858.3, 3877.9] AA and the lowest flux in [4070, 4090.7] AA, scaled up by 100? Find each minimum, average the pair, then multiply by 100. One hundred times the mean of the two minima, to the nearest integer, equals 949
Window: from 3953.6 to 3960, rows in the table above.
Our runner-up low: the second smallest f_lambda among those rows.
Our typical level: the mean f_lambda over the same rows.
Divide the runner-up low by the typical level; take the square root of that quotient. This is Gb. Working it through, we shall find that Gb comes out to 0.983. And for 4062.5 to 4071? 0.992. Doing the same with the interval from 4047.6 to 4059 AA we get 0.952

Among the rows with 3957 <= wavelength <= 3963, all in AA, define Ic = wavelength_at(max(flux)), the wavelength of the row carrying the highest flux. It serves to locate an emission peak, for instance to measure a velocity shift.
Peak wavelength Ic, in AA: 3957.73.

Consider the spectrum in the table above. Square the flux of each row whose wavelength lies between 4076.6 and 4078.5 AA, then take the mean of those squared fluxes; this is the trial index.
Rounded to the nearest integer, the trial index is 103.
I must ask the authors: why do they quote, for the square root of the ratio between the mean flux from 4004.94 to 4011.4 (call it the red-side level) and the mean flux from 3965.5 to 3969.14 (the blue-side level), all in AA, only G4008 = 1.185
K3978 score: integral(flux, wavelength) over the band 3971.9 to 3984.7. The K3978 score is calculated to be 115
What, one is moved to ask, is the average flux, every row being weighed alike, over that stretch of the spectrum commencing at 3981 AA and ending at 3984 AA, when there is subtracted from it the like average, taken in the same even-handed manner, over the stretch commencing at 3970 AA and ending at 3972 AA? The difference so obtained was 1.9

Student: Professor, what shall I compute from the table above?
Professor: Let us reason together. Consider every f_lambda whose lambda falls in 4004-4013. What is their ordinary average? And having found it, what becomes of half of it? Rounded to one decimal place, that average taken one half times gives 5.2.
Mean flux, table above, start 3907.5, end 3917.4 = 10.6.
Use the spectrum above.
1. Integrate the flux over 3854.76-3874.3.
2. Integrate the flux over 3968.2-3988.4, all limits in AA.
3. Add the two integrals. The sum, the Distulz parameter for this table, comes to 389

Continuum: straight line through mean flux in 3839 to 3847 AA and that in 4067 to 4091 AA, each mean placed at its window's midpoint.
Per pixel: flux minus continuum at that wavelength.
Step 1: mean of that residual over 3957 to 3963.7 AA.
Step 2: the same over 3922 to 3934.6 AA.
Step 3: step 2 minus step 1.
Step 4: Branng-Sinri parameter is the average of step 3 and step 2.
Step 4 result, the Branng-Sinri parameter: 0.6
